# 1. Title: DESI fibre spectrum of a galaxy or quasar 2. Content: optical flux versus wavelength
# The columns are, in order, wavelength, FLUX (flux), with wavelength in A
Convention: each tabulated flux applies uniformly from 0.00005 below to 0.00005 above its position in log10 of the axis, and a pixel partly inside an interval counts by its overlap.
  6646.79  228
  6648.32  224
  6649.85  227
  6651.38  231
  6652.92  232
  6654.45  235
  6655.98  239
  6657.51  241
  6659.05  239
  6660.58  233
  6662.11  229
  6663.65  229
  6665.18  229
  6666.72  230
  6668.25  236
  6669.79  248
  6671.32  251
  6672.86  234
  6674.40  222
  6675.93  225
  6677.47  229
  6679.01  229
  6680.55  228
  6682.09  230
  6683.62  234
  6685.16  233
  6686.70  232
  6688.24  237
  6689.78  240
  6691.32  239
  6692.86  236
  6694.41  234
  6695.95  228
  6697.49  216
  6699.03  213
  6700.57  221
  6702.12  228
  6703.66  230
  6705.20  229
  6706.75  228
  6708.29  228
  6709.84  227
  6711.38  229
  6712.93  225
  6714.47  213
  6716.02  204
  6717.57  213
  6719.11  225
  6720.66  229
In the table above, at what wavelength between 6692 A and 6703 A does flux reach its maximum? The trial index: 6692.86 A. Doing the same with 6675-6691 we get 6689.78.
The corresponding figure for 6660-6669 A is 6668.25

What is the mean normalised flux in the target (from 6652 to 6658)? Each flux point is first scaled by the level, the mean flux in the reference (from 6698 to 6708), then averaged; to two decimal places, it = 1.05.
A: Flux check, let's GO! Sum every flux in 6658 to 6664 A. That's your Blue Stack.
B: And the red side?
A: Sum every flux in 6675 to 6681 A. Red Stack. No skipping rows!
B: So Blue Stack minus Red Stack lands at 19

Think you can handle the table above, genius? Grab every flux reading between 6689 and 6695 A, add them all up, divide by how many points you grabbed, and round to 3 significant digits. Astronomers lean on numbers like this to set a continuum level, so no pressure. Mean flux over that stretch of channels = 237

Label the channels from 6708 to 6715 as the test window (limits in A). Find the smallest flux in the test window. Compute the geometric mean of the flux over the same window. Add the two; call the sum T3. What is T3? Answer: 437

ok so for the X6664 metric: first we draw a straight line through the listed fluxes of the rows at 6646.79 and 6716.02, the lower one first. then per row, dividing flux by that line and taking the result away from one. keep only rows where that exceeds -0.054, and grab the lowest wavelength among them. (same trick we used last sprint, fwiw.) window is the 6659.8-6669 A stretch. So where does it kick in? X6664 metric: 6660.58 A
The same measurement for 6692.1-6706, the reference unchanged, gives 6697.49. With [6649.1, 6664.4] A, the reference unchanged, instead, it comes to 6649.85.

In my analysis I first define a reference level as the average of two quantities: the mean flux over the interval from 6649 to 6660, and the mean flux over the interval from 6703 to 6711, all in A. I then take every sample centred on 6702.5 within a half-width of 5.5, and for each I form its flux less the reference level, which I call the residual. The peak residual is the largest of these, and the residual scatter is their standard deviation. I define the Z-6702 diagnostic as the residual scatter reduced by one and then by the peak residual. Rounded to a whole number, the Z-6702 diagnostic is 7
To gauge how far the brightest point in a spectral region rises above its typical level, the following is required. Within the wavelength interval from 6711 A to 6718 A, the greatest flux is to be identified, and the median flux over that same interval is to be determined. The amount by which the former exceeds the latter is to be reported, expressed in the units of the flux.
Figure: 16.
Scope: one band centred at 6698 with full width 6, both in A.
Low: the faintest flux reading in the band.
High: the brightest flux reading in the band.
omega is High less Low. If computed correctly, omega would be 15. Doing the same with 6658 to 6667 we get 10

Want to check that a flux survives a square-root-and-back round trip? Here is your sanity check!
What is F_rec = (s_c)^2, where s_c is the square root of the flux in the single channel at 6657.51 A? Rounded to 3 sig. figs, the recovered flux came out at 241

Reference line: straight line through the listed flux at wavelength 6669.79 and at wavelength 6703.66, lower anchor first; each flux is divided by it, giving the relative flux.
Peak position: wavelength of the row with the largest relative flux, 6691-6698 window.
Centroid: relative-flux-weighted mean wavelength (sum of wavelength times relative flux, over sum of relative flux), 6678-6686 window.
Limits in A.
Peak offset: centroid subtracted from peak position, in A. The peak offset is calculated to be 9.2 A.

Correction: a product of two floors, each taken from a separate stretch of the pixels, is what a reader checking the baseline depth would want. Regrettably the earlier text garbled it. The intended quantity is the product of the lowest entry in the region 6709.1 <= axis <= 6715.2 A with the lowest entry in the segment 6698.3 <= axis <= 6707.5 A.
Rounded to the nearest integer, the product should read 45369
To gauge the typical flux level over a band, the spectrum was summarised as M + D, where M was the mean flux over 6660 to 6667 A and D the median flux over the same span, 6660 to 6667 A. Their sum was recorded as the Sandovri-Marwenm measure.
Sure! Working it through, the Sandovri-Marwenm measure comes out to 459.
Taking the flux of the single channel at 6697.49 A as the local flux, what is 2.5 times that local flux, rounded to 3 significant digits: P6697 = 540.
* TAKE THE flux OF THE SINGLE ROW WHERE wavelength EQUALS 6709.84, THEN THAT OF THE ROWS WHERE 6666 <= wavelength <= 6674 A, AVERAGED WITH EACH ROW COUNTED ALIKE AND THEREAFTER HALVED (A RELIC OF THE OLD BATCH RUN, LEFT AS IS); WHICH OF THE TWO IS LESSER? 120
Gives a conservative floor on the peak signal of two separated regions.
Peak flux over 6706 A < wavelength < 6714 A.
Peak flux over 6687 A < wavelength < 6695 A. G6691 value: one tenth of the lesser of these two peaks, 22.9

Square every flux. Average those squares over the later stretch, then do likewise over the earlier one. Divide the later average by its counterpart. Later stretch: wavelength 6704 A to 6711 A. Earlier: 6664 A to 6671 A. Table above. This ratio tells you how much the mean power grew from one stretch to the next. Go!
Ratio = 0.93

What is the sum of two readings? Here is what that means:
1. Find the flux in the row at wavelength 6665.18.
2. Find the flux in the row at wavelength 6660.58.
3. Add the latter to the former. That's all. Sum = 462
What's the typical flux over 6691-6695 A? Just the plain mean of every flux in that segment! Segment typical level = 236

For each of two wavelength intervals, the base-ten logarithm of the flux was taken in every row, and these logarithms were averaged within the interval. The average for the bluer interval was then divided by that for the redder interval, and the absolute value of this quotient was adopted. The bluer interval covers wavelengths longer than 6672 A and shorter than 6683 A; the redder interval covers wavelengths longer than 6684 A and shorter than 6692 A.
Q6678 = 0.99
